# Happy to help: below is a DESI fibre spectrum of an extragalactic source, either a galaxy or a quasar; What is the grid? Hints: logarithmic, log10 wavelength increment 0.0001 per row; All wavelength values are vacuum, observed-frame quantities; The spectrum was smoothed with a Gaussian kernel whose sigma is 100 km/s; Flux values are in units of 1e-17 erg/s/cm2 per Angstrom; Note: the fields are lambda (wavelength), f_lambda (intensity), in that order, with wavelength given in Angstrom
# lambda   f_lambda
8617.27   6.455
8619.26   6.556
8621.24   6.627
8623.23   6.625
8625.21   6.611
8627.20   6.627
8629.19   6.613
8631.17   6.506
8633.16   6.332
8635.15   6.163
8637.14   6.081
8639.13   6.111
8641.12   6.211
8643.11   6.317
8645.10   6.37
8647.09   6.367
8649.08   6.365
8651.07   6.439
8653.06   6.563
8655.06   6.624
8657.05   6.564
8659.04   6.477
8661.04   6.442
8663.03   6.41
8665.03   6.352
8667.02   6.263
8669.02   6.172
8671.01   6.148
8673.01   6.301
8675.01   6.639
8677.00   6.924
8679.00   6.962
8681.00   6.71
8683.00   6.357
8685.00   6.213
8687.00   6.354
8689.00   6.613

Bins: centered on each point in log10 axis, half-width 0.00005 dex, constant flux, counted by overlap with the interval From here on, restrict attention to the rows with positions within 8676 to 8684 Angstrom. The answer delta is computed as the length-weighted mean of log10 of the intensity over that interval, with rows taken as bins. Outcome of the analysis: 0.829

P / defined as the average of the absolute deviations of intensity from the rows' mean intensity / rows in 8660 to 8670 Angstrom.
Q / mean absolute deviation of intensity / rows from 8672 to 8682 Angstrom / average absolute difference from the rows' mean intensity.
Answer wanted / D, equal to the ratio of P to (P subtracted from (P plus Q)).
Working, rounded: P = 0.088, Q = 0.19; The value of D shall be 0.5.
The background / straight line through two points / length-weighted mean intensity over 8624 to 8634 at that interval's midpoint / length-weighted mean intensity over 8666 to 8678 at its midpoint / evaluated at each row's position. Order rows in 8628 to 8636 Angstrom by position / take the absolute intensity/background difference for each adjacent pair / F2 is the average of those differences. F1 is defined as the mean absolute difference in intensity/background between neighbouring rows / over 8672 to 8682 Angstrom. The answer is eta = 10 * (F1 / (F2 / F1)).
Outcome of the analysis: 0.59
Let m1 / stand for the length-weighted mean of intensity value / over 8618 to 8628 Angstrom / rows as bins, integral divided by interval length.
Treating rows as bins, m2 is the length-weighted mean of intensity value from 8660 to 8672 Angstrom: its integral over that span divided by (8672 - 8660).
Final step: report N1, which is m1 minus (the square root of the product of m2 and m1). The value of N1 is 0.15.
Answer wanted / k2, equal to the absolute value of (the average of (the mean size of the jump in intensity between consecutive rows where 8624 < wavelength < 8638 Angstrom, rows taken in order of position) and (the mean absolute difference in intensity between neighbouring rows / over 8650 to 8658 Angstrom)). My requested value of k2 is 0.088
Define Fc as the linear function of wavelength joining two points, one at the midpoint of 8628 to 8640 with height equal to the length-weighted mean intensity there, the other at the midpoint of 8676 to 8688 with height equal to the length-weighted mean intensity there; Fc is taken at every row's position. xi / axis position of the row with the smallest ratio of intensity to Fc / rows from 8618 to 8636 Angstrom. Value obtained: 8635.15 Angstrom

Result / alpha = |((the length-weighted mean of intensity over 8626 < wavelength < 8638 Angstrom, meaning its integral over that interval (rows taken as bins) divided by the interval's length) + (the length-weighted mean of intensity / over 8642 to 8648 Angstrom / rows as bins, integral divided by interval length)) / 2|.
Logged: 6.37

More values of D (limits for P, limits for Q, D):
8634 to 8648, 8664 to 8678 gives 0.5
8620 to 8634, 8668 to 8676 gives 0.5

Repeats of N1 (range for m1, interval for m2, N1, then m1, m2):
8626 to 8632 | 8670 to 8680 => -0.01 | 6.59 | 6.60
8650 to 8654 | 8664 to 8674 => 0.13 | 6.50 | 6.25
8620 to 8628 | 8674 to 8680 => -0.11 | 6.62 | 6.84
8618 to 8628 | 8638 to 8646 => 0.18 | 6.60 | 6.25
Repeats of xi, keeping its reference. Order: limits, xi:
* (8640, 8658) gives 8641.12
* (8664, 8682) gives 8671.01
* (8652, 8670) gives 8669.02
